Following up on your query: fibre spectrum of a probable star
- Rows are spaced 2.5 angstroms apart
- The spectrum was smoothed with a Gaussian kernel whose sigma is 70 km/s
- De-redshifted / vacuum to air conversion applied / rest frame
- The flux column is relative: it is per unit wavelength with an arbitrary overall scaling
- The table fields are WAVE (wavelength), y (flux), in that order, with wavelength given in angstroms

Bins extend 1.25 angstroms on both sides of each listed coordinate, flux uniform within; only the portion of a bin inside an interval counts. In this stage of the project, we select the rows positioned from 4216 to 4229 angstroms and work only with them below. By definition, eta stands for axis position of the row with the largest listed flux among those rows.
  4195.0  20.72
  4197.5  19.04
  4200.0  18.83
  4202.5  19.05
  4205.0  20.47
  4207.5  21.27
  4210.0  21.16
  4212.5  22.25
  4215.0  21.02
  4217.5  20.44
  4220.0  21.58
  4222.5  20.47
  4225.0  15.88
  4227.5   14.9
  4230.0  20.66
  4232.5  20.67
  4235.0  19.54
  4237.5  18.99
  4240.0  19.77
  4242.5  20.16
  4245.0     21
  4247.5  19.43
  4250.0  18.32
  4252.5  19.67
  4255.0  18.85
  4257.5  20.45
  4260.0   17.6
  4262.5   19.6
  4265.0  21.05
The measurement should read 4220.0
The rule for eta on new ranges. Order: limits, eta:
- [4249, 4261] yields 4257.5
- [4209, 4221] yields 4212.5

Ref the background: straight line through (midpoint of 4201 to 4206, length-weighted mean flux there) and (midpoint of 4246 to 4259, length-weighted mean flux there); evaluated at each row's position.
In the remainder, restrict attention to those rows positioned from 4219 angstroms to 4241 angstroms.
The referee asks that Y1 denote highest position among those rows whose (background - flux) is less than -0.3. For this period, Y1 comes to 4240.0 angstroms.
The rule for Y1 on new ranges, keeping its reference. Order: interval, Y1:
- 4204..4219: 4217.5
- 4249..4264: 4262.5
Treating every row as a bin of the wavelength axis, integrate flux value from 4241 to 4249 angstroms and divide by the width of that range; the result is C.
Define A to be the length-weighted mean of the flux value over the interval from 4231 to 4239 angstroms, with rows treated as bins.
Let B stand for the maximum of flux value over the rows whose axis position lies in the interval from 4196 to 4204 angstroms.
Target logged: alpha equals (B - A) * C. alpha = -14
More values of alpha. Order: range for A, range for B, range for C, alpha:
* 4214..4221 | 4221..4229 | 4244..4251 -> -10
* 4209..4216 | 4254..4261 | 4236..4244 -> -21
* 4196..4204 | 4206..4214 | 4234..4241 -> 62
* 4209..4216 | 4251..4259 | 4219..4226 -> -20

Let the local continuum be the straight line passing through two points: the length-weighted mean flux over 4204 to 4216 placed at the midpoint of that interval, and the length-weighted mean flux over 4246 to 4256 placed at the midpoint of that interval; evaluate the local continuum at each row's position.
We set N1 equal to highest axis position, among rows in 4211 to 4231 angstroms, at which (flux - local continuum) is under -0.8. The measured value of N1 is 4227.5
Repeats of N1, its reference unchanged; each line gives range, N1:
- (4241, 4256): 4250.0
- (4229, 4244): 4237.5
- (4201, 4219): 4205.0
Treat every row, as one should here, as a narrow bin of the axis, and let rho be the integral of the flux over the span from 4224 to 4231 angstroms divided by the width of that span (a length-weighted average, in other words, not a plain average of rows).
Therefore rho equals 17.1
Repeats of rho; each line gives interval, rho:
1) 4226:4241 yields 19.0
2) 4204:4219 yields 21.1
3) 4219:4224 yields 20.7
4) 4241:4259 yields 19.7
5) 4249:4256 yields 19.0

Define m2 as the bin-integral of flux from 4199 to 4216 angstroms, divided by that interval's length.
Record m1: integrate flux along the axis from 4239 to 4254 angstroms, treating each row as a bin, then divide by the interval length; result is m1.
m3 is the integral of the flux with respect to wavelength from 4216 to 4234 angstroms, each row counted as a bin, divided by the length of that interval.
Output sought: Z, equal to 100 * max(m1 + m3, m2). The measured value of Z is 3897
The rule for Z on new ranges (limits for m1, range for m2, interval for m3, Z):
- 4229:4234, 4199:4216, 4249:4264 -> 3974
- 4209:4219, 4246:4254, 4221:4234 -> 3982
